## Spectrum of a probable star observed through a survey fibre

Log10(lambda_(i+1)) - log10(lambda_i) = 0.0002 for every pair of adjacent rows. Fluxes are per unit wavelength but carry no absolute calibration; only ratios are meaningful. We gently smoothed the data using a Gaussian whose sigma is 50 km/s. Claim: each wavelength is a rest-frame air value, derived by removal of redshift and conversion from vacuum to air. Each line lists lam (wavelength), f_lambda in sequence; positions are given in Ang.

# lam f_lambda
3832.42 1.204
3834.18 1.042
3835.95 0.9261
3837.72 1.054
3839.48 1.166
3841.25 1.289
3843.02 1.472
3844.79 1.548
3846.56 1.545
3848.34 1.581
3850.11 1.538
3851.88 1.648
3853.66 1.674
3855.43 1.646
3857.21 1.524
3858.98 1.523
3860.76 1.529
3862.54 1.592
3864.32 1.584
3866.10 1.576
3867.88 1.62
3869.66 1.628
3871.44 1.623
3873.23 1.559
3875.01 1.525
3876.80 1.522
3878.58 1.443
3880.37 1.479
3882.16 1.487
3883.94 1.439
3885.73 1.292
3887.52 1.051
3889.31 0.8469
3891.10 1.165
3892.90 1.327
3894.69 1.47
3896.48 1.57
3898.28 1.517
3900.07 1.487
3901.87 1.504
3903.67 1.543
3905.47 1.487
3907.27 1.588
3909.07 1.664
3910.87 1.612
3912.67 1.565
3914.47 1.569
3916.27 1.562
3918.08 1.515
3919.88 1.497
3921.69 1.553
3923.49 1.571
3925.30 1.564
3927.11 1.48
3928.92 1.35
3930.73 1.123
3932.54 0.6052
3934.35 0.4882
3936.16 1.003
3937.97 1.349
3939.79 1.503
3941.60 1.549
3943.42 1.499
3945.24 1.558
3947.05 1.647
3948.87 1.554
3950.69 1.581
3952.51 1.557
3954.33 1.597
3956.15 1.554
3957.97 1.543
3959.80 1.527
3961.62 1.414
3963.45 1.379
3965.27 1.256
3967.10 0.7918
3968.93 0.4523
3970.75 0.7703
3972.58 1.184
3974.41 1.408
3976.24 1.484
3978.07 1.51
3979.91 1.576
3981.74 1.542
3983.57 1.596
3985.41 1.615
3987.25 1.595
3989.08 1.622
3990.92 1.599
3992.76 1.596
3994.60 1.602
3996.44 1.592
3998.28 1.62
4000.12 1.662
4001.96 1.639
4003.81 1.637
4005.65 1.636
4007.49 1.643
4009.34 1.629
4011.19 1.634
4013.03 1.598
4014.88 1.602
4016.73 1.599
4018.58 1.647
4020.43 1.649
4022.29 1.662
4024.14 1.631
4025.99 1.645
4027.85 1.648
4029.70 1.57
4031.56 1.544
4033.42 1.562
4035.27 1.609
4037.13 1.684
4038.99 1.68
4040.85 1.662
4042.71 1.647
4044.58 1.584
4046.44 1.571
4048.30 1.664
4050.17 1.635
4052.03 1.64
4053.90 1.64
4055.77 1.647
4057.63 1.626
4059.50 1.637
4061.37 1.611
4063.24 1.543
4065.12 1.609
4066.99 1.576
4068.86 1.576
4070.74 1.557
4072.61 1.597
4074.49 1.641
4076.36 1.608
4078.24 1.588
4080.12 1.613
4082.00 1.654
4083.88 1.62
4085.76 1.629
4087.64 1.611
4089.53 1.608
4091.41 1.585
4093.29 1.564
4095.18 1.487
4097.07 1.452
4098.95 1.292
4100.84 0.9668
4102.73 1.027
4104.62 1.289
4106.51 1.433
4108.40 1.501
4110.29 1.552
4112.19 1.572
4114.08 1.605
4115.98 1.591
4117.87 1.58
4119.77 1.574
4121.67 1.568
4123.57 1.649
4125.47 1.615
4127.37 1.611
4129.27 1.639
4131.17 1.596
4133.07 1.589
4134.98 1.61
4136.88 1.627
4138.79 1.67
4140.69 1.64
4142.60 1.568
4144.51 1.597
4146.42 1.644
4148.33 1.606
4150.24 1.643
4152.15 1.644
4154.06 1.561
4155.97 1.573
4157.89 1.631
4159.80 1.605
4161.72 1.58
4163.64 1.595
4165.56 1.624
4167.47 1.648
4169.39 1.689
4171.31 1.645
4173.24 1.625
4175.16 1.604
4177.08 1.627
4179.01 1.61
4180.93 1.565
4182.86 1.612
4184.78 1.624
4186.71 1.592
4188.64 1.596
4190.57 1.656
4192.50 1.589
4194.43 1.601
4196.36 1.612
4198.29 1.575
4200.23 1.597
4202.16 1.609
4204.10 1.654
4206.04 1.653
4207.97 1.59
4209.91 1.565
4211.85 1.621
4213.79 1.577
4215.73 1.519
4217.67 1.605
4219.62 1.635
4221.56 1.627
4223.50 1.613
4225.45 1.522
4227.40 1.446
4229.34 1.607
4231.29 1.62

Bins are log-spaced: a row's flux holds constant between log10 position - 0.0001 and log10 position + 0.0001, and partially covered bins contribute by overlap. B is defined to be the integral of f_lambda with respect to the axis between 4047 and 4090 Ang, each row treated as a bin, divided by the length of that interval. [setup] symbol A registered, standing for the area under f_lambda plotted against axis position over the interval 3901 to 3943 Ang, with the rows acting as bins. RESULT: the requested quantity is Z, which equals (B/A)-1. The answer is -0.973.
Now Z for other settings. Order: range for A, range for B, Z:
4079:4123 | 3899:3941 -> -0.979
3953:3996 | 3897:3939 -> -0.977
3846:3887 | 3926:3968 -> -0.979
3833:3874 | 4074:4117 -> -0.975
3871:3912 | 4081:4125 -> -0.975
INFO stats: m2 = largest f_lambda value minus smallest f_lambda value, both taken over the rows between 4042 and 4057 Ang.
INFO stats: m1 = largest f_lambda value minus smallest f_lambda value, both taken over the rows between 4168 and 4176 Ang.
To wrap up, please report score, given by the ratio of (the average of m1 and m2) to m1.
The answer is 1.05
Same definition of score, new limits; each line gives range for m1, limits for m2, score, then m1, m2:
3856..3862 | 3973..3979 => 9.00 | 0.006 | 0.10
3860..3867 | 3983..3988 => 0.66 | 0.063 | 0.02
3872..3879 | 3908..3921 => 1.22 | 0.116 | 0.17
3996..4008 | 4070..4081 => 1.10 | 0.070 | 0.08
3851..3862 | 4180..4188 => 0.70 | 0.151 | 0.06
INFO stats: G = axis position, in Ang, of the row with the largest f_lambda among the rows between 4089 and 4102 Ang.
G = 4089.53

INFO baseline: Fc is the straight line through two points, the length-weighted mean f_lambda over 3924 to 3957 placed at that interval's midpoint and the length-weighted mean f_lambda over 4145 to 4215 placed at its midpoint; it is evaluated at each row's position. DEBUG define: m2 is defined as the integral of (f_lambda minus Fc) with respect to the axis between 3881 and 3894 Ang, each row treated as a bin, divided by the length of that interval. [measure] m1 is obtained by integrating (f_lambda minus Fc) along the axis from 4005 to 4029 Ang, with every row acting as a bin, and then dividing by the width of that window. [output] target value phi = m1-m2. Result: 0.26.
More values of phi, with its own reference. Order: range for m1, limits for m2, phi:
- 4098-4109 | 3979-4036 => -0.47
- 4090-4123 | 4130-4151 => -0.13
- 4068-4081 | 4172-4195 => 0.10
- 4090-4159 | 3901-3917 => -0.25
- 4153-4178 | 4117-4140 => -0.03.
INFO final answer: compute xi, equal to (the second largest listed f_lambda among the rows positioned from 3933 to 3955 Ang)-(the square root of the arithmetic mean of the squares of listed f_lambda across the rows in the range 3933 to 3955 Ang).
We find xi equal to 0.15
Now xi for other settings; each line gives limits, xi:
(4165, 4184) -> 0.02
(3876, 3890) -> 0.15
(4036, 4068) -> 0.05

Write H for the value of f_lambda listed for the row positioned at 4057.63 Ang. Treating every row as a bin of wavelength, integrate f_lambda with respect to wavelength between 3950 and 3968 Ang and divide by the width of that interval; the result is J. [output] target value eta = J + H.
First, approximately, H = 1.626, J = 1.42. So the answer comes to 3.04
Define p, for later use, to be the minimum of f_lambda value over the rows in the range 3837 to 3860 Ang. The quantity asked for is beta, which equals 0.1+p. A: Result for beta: 1.15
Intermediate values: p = 1.054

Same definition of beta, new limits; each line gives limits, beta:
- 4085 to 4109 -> 1.07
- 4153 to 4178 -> 1.66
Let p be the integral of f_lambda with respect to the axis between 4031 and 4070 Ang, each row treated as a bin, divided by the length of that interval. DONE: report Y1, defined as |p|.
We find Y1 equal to 1.62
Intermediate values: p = 1.62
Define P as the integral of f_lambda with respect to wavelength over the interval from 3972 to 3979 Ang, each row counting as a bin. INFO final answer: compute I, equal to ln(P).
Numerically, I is 2.29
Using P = 9.8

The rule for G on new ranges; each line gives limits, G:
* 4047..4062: 4048.30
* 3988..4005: 4000.12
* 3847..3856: 3853.66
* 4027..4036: 4027.85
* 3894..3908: 3907.27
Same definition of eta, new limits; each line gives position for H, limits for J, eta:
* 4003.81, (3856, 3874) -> 3.21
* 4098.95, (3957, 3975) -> 2.46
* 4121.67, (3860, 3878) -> 3.14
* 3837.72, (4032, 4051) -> 2.68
